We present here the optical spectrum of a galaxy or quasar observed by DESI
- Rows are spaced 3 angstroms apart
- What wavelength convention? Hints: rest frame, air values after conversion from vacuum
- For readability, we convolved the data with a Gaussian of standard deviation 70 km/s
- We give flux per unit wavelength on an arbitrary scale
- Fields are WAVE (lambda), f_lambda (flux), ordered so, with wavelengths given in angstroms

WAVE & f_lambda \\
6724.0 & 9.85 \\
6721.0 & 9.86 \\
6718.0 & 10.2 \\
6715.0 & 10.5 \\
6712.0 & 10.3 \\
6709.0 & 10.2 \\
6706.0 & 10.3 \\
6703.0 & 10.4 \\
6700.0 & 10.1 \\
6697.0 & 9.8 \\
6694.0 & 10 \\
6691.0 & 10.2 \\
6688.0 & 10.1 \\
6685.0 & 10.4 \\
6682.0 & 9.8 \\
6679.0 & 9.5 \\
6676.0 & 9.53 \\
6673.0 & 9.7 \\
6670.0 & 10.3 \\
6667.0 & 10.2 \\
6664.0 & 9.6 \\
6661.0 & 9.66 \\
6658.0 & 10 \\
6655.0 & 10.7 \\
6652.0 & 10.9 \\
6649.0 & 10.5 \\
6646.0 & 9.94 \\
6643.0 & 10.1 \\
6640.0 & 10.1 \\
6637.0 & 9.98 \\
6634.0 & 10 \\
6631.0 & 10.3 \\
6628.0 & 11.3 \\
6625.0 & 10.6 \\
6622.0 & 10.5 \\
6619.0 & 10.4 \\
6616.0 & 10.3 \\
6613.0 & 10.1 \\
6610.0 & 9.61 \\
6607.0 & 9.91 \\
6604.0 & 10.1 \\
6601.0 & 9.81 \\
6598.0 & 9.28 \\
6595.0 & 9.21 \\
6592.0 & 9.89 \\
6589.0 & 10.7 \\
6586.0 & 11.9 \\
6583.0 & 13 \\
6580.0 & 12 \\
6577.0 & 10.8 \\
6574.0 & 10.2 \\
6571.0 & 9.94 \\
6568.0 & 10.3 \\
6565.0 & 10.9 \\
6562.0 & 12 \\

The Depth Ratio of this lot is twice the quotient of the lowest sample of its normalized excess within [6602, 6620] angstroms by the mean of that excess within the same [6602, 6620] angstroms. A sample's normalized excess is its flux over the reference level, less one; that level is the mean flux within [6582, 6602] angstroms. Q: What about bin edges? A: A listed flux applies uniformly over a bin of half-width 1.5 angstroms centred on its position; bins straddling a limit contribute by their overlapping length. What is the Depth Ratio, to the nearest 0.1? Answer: 4.0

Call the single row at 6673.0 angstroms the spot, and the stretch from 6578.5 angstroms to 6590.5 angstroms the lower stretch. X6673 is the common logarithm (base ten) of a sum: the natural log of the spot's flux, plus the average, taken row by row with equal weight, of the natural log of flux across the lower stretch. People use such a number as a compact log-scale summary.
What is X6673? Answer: 0.676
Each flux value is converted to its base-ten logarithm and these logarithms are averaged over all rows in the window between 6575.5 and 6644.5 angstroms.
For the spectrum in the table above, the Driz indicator 1.02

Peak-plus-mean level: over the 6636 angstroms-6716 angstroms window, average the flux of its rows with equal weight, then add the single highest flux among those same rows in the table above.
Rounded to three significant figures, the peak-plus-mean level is 21.0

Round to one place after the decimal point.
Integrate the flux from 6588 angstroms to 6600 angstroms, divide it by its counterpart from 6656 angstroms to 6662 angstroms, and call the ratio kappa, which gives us 2.0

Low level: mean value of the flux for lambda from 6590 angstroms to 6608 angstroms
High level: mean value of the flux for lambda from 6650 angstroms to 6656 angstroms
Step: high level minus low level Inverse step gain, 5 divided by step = 5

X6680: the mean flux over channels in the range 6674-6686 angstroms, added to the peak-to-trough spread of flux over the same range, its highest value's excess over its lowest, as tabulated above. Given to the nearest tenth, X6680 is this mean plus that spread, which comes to 10.7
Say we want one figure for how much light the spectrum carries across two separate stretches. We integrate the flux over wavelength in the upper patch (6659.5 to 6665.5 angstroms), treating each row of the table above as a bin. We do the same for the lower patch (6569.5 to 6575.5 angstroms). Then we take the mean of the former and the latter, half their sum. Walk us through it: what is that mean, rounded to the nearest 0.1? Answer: 59.1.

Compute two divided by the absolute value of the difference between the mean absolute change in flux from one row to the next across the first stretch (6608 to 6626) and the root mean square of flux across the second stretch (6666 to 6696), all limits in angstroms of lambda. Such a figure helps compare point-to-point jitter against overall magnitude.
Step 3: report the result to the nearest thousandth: 0.205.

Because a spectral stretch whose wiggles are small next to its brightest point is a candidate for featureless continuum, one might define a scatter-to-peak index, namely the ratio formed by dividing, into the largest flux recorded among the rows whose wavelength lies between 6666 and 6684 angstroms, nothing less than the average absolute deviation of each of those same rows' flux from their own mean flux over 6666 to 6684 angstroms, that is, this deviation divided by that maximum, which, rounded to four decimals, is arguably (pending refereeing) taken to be 0.0266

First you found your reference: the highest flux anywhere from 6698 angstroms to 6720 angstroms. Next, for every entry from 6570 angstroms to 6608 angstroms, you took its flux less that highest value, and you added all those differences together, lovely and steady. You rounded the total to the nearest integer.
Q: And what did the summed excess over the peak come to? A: 0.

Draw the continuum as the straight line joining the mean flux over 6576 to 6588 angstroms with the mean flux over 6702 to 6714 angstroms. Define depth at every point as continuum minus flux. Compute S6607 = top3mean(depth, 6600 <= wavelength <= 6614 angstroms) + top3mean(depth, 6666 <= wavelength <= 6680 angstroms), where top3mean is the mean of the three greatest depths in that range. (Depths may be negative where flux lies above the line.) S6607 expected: 3.0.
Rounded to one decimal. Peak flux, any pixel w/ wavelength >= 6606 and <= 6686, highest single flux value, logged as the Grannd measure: 11.3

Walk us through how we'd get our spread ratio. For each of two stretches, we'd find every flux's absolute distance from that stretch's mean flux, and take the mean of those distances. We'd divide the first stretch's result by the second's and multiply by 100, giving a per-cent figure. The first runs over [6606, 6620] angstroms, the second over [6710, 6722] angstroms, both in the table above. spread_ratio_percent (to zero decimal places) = 131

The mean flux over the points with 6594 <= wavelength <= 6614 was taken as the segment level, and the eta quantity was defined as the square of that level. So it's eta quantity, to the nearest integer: 94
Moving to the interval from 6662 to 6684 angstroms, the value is 96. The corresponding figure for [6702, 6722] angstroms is 105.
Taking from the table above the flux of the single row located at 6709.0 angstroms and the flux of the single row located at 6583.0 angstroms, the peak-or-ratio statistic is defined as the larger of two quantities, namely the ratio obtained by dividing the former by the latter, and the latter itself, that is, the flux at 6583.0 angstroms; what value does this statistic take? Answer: 13.0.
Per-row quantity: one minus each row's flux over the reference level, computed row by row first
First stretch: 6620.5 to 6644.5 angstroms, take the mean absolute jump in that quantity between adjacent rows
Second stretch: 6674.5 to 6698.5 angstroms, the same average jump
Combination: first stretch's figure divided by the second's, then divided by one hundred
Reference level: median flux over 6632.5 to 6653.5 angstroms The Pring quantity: 0.013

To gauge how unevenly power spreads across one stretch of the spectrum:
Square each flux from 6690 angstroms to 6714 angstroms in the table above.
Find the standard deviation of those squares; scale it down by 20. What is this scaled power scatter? 0.2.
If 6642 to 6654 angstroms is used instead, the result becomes 0.4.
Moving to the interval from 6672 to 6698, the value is 0.3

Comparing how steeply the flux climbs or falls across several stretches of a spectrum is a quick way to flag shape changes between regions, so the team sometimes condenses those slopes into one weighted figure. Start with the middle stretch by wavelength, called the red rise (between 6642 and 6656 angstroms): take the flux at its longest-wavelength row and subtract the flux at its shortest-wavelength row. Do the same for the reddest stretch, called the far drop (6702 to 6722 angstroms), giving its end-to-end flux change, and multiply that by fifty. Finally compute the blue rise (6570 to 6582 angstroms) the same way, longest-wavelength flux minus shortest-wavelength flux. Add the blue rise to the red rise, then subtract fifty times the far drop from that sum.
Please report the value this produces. 30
